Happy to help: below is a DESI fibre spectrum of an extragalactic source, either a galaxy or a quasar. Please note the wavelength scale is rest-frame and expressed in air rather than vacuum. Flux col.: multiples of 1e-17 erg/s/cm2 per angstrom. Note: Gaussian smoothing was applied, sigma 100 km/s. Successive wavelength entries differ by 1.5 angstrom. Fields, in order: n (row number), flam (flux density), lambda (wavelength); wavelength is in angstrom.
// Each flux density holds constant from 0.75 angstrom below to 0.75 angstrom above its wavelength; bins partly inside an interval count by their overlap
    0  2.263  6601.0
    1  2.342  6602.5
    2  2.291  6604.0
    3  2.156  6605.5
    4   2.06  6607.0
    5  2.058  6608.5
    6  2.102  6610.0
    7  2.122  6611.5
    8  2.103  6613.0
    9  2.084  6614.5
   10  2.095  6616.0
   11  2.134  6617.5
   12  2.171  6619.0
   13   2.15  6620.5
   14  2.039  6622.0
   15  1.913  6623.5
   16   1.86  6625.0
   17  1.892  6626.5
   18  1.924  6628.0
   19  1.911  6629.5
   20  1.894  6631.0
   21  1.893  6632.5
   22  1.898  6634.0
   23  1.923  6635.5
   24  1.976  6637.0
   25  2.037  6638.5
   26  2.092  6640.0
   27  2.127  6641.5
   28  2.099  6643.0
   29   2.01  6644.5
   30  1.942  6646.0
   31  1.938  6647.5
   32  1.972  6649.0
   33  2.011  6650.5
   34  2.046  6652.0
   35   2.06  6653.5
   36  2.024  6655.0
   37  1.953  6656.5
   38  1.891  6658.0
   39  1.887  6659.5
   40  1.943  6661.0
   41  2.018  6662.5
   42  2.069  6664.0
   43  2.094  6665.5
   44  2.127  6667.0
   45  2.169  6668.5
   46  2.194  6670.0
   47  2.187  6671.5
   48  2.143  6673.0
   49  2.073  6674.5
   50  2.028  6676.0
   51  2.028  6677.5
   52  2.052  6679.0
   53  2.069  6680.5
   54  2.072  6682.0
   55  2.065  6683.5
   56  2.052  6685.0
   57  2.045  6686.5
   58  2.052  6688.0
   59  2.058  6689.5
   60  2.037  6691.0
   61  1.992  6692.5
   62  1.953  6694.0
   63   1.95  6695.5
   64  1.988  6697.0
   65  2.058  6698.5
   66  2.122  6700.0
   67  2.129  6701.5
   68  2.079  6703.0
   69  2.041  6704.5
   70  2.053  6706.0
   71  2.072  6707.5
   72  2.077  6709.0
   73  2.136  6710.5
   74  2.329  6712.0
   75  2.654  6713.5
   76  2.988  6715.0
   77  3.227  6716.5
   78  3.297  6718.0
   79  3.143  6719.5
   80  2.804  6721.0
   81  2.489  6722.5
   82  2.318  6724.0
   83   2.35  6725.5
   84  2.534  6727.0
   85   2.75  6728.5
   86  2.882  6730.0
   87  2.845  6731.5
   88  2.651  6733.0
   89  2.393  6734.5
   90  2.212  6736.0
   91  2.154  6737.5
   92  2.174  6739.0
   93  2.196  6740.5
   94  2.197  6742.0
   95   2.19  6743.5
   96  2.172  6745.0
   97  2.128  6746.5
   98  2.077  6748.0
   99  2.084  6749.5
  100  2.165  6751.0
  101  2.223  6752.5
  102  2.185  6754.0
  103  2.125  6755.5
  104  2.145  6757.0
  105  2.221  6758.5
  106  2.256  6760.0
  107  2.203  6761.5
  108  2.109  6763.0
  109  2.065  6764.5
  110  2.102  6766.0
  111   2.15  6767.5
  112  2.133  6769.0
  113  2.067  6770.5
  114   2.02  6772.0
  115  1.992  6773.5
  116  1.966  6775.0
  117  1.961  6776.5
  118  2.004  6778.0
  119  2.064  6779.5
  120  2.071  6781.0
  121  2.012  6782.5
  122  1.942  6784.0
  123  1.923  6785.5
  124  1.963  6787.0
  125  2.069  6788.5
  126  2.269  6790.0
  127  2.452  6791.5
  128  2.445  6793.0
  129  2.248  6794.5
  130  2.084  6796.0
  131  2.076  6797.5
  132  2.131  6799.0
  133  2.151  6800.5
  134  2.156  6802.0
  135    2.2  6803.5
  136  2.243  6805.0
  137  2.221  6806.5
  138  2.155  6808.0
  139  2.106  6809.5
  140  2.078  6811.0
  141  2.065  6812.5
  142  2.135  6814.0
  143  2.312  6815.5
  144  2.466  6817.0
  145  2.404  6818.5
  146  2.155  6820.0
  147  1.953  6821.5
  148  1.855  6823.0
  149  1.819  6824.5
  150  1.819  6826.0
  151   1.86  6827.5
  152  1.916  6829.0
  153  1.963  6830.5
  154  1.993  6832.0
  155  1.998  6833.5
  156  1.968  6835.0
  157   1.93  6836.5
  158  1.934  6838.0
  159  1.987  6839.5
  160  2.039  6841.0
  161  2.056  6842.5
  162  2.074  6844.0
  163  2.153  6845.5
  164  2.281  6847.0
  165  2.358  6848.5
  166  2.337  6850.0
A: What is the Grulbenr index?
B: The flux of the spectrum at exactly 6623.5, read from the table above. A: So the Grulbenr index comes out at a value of 1.913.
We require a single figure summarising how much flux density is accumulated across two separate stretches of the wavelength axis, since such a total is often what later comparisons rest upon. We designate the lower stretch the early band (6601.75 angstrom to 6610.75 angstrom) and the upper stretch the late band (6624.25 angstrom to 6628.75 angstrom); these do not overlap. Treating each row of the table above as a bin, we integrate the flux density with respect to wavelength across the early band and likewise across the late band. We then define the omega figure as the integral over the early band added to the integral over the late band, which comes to 28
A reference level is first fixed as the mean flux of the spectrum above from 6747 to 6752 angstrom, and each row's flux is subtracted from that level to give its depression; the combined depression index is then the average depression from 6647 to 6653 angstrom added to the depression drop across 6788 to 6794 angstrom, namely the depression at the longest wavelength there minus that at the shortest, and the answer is -0.26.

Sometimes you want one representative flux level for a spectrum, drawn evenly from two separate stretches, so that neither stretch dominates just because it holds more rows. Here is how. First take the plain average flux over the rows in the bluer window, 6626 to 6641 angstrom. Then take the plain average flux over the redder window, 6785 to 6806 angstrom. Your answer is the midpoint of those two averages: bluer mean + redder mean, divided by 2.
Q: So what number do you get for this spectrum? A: 2.06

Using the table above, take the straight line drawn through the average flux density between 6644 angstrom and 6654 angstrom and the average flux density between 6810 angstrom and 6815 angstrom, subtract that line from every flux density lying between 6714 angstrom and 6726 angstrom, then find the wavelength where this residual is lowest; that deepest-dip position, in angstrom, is 6724.0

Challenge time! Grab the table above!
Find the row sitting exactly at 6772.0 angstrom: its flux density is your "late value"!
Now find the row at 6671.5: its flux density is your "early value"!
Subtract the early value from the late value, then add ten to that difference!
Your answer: 9.8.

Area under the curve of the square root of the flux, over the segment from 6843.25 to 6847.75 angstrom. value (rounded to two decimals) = 6.63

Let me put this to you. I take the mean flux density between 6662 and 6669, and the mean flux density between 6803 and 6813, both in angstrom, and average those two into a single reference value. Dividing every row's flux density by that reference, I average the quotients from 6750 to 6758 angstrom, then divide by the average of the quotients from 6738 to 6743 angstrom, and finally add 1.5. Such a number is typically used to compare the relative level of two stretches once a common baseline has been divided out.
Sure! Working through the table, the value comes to 2.491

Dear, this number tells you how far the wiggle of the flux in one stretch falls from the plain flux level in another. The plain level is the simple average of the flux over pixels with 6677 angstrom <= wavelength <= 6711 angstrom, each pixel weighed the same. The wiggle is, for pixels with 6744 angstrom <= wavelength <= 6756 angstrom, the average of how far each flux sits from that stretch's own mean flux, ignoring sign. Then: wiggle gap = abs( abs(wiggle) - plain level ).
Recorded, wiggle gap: 2.01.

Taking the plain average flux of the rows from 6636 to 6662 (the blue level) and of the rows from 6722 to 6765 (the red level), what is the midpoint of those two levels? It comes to 2.15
